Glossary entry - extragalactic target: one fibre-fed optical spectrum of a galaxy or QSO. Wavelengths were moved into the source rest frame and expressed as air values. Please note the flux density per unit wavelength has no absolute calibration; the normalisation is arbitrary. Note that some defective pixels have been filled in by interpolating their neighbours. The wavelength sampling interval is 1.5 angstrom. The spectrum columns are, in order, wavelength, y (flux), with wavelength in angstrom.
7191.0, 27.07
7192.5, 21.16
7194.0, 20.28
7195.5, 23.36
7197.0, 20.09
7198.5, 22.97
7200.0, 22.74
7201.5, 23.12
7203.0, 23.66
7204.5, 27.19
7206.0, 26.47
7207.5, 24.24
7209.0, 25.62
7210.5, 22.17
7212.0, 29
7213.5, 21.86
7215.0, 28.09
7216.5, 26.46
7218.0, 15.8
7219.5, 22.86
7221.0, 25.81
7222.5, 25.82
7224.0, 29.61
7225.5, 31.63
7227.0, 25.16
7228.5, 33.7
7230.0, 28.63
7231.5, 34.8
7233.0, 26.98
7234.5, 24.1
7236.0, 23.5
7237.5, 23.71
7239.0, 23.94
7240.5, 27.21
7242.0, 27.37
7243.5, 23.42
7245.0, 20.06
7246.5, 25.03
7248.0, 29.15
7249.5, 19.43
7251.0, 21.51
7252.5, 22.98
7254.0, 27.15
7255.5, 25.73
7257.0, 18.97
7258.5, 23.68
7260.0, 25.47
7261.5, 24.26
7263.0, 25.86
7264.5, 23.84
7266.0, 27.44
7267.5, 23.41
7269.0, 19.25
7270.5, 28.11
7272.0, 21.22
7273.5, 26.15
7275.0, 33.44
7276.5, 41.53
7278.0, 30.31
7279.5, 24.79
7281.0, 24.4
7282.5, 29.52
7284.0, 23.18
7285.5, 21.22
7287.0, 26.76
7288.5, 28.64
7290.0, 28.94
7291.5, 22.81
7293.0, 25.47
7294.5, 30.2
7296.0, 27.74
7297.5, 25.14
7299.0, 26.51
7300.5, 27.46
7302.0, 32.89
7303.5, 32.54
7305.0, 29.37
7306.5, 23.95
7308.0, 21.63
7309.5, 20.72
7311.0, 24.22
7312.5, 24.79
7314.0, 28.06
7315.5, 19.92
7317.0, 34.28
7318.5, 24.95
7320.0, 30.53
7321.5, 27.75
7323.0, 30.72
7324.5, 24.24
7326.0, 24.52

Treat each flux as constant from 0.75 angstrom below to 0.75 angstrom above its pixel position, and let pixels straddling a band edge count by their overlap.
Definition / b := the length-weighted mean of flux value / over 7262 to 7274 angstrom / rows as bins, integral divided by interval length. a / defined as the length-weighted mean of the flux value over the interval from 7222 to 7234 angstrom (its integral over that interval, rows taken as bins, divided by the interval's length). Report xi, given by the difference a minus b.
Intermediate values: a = 29.5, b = 24.4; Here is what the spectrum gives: 5.1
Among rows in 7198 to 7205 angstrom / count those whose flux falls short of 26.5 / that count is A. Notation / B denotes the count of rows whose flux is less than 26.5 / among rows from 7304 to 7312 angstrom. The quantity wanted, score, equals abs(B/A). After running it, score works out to 1.0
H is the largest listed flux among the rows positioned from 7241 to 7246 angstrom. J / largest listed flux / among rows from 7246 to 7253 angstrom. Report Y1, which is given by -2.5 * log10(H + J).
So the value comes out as -4.38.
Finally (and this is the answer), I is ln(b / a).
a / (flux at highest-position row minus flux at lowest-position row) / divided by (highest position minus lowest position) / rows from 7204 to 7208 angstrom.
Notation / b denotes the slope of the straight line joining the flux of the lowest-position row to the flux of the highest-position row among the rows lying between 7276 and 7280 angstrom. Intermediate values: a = -1.0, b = -6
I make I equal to 1.7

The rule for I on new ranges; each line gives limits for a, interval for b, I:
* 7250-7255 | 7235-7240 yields -2.6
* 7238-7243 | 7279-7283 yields 0.3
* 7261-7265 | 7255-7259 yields 1.6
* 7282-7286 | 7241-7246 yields -0.1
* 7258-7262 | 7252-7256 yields 1.6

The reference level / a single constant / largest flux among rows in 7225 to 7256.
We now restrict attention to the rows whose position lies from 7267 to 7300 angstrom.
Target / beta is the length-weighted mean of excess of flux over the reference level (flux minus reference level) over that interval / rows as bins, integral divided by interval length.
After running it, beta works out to -8.0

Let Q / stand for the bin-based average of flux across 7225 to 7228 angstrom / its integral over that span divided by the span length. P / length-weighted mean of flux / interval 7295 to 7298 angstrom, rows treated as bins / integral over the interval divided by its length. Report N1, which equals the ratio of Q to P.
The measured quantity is 1.06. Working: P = 26.9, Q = 28.6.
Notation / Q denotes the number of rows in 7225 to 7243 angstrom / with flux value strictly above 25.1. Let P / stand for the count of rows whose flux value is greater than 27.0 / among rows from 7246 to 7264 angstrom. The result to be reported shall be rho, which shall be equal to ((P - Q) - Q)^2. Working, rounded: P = 2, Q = 8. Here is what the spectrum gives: 196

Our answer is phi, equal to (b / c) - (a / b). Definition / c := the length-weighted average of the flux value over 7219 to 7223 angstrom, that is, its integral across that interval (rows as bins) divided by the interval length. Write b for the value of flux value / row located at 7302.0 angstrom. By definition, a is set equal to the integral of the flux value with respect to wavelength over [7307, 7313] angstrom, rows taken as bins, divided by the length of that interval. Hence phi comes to 0.63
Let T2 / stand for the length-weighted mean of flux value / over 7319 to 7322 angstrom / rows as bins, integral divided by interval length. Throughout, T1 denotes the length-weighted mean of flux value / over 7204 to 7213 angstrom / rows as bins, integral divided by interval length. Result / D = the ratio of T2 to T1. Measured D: 1.13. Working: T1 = 25.6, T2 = 28.9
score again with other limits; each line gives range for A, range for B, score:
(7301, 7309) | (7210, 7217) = 1.5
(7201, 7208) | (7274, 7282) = 0.5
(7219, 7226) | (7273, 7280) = 0.7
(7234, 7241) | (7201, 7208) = 1.0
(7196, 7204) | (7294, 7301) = 0.2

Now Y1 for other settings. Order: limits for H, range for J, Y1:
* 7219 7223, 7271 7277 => -4.57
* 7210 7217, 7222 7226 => -4.46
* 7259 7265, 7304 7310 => -4.36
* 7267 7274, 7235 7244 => -4.36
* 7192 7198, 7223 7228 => -4.35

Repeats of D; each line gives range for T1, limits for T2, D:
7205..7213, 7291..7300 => 1.04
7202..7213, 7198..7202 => 0.90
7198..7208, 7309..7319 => 1.04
